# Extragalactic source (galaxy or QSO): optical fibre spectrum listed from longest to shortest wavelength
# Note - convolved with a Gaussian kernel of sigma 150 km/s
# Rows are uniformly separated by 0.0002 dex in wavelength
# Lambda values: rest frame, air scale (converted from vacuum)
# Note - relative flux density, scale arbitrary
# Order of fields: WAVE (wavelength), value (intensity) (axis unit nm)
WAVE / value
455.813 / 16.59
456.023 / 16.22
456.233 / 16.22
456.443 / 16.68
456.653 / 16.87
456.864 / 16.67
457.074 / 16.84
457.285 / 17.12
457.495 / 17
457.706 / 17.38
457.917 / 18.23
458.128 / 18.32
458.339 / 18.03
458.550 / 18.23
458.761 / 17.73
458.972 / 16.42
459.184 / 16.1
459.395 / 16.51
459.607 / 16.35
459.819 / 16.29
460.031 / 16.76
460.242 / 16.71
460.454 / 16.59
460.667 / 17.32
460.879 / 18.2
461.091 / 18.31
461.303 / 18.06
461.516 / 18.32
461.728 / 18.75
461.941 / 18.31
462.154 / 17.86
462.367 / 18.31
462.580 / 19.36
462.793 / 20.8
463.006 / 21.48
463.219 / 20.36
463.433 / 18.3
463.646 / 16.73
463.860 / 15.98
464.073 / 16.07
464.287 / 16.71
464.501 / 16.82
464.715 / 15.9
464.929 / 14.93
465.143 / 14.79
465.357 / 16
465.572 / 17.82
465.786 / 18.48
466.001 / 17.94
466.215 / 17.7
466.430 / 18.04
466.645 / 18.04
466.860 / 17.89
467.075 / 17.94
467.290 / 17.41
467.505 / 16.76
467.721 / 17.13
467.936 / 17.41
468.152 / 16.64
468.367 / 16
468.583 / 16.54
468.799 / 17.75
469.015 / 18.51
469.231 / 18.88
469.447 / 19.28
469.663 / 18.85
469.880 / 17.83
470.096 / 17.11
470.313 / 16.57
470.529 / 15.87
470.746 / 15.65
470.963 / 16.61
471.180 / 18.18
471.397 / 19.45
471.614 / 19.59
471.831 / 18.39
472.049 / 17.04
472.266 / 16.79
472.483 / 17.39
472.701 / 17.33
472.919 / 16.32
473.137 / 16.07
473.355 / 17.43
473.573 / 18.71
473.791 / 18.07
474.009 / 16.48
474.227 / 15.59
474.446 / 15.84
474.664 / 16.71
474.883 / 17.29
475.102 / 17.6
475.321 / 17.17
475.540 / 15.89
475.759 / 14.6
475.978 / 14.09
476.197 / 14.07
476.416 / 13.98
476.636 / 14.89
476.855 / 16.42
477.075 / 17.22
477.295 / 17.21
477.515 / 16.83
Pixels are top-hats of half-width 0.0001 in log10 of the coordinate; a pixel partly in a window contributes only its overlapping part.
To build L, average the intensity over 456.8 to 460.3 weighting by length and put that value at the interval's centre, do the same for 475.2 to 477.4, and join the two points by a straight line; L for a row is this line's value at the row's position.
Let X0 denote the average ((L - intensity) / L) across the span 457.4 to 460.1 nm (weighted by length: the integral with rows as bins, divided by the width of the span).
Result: -0.01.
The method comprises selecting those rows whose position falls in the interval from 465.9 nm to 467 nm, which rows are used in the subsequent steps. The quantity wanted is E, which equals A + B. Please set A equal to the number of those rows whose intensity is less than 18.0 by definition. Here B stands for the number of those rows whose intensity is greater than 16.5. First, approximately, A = 3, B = 5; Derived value 8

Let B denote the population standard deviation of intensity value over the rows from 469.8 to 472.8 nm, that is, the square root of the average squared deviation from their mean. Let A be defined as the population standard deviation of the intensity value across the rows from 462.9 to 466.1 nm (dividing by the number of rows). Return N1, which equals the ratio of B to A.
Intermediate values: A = 1.8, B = 1.14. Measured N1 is 0.63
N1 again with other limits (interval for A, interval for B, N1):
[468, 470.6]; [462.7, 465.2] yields 1.92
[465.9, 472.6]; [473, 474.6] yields 1.10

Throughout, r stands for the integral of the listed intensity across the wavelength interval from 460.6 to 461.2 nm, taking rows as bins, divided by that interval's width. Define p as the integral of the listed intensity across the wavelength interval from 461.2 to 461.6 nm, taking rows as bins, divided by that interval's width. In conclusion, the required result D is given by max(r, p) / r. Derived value 1.008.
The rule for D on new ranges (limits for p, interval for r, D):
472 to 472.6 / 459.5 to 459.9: 1.049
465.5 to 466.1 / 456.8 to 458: 1.052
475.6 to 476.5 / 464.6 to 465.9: 1.000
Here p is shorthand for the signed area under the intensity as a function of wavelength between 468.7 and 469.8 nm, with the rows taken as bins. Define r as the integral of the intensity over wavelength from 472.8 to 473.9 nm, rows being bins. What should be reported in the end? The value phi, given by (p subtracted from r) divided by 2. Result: -0.7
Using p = 20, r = 19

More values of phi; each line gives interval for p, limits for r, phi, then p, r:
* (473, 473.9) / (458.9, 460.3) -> 3.6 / 16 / 23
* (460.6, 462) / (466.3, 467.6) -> -1.2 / 25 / 23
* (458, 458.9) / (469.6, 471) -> 3.7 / 16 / 24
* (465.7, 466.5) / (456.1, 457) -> 0.3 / 14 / 15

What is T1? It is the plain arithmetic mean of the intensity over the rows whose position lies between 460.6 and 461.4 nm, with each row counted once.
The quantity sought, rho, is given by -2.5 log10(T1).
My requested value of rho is -3.14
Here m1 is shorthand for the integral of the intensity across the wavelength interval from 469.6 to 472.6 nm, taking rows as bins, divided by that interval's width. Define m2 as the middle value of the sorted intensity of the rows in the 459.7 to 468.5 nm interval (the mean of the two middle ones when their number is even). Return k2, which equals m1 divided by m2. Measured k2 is 0.99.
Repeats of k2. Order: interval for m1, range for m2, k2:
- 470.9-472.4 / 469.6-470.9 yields 1.07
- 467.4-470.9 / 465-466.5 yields 0.97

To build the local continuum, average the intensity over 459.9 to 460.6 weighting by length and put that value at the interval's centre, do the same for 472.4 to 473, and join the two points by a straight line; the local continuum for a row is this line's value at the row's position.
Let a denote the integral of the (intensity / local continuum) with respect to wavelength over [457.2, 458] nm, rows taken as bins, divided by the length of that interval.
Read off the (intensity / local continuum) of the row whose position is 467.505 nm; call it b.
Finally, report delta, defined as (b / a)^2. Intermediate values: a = 1.05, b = 0.99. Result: 0.9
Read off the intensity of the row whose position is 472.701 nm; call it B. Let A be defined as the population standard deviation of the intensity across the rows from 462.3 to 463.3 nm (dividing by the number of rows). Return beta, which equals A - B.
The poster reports -16.2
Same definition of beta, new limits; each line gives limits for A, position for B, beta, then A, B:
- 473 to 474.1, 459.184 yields -15.1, 0.98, 16.1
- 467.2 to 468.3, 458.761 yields -17.4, 0.32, 17.73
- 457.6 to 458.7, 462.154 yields -17.5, 0.34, 17.86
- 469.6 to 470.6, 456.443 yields -15.7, 1.03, 16.68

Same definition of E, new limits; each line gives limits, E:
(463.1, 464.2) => 6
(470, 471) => 8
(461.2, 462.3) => 6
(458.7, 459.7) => 7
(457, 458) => 9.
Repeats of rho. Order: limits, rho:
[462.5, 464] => -3.20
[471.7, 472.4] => -3.10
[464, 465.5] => -3.00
